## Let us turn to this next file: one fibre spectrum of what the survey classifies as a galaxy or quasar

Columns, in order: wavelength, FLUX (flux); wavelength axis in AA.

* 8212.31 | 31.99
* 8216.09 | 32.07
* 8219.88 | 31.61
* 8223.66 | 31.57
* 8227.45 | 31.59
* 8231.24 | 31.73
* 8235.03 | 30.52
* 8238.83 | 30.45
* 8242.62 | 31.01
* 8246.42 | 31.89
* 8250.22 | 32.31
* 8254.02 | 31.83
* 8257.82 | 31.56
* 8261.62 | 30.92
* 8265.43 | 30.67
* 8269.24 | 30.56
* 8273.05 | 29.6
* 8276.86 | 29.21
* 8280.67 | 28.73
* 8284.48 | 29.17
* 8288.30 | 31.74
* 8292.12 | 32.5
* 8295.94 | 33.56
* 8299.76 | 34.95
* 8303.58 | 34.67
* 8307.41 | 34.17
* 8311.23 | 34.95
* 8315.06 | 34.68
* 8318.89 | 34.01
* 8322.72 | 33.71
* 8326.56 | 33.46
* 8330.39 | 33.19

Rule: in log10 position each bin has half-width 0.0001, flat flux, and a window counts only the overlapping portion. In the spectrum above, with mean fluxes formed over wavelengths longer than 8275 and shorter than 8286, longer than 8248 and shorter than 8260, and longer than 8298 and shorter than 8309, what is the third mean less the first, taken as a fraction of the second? 0.17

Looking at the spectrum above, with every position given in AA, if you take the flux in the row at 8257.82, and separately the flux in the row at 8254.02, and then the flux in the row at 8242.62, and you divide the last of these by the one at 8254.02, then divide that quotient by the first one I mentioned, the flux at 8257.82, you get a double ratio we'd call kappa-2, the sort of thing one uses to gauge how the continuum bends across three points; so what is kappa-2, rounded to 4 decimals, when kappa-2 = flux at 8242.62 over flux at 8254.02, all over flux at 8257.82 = 0.0309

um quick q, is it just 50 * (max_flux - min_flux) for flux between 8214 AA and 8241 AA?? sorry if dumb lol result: 81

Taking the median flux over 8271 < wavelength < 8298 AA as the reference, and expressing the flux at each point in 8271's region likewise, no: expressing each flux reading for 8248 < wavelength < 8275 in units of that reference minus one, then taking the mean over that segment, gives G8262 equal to 0.05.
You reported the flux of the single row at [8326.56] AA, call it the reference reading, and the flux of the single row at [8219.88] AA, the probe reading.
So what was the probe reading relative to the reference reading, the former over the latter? 0.94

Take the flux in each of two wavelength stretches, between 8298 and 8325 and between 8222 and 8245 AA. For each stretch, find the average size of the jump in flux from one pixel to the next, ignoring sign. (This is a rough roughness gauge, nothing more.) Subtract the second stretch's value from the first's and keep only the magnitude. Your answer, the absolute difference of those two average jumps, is 0.1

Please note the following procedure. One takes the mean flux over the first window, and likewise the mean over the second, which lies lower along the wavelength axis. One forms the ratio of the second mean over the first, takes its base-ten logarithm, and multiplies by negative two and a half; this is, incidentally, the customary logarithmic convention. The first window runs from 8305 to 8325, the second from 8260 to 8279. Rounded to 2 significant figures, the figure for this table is 0.14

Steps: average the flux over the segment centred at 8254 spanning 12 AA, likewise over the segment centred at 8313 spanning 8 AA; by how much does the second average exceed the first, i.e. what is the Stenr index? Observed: 2.9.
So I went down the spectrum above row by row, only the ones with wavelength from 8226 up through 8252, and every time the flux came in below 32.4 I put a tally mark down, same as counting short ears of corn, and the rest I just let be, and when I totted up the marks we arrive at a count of 7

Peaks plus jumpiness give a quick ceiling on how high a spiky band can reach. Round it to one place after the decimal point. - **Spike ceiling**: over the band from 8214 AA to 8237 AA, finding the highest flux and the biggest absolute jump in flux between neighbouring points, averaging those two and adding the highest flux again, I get 48.7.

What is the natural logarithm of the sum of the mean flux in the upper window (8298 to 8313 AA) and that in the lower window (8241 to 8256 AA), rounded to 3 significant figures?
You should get 4.20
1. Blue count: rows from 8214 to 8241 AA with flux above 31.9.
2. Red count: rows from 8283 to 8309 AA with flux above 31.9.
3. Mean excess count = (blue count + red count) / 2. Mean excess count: 3.0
